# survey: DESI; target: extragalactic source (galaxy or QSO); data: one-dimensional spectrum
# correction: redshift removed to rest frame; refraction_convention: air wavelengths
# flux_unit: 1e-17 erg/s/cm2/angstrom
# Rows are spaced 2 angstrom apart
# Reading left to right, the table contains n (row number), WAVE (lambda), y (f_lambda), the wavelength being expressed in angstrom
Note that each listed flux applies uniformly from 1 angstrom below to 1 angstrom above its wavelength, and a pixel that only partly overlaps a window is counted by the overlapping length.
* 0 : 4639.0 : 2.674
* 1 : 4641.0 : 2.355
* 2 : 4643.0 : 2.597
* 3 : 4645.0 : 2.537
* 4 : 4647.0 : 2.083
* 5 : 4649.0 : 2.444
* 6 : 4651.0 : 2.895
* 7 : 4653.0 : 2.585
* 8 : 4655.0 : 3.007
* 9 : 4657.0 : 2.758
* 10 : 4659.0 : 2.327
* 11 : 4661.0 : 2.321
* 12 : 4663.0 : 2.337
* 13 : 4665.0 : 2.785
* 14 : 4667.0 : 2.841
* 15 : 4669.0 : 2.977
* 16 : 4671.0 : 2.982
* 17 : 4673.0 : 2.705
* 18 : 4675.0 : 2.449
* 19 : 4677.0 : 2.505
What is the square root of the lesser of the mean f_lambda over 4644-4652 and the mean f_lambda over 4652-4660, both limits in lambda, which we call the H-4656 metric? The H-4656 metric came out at 1.58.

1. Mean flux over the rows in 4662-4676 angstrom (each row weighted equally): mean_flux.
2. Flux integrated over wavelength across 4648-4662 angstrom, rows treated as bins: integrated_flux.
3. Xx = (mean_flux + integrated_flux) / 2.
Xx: 19.7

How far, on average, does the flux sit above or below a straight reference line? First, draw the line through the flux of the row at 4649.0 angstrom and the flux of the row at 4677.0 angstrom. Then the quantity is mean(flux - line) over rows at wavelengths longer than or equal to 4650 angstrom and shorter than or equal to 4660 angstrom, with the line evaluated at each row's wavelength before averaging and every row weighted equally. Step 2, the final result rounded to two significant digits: 0.26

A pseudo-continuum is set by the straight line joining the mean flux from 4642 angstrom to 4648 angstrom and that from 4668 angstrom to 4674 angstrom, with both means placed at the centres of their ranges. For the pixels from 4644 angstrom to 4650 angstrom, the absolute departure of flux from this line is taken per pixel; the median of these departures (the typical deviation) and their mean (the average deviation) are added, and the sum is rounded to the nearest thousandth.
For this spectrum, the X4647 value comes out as 0.307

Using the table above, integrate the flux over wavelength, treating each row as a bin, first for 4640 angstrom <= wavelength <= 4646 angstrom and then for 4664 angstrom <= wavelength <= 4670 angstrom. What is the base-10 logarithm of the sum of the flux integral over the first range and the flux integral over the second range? 1.51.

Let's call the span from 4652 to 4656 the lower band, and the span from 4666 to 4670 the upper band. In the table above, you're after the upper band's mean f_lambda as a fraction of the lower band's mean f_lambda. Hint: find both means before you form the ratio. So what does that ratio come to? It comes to 1.04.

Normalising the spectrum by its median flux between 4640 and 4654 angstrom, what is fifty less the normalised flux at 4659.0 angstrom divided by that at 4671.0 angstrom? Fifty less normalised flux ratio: 49.2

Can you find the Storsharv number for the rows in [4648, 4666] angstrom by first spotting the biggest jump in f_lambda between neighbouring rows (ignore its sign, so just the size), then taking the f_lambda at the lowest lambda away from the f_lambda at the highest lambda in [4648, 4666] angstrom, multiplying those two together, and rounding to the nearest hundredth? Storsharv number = 0.15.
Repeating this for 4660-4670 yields 0.29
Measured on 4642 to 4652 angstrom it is 0.14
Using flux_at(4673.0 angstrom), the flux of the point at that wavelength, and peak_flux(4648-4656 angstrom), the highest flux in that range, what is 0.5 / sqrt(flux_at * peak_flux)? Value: 0.175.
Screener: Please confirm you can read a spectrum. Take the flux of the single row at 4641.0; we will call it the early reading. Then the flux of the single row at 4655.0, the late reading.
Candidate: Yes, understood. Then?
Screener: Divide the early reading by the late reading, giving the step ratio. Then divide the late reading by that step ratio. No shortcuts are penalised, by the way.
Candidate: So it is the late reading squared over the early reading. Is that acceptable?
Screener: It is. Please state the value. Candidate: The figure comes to 3.8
